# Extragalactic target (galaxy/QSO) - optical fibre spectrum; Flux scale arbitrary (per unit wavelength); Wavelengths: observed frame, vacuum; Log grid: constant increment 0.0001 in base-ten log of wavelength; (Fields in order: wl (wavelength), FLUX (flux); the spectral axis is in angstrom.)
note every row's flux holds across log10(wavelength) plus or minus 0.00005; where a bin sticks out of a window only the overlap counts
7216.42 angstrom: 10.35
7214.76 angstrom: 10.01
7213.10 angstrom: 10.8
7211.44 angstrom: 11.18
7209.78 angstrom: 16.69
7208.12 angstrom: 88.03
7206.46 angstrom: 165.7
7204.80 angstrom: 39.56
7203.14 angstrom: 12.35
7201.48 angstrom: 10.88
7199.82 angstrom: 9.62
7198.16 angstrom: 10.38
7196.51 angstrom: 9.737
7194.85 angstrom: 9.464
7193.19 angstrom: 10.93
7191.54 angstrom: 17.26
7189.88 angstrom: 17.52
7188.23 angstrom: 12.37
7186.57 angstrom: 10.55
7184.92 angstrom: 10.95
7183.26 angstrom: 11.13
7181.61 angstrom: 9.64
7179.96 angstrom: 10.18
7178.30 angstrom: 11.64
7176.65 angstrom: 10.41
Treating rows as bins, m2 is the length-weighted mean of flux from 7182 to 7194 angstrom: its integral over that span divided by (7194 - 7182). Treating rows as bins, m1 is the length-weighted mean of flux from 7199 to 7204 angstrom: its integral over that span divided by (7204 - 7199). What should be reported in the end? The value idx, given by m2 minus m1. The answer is 2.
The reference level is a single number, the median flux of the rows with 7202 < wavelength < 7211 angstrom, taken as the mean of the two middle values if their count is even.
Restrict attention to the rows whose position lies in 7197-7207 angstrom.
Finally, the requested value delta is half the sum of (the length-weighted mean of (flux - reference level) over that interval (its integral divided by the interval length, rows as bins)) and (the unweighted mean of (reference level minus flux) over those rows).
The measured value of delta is -2.33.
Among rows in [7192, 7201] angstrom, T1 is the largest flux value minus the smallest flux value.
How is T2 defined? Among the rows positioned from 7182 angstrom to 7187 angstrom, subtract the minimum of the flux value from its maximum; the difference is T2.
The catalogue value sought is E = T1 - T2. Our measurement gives 1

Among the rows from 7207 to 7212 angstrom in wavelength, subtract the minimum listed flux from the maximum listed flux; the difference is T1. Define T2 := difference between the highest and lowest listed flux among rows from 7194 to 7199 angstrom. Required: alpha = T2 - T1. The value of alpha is -76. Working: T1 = 77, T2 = 0.9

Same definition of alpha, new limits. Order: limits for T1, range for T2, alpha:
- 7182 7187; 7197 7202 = 1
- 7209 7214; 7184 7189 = -4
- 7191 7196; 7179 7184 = -6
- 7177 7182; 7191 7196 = 6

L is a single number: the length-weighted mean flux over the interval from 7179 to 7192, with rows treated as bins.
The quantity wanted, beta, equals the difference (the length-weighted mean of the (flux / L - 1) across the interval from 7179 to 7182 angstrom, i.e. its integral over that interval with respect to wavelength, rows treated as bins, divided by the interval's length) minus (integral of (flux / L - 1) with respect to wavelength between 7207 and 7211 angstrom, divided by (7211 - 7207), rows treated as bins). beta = -3.8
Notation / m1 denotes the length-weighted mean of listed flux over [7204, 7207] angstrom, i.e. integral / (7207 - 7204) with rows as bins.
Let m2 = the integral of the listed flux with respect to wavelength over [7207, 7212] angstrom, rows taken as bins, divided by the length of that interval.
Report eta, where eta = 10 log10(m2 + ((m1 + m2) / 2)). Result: 21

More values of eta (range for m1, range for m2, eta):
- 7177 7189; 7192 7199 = 13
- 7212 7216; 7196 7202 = 13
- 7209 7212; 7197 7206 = 16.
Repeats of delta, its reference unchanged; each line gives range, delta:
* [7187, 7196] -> -0.13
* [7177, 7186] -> -0.01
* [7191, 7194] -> -0.17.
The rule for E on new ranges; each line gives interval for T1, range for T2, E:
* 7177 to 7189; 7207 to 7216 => -75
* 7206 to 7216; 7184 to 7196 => 148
